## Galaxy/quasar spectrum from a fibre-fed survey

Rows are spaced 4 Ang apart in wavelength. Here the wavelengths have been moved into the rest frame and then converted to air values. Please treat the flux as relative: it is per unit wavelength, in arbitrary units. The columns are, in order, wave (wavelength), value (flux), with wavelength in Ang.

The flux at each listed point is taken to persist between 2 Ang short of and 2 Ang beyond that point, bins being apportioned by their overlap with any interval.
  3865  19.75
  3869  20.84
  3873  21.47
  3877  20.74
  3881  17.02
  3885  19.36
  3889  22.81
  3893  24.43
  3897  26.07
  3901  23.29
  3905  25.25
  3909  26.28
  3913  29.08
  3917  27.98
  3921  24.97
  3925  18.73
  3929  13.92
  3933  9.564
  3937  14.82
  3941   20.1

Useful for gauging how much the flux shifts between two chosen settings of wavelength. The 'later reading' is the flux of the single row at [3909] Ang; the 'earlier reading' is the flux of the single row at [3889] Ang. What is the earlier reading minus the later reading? -3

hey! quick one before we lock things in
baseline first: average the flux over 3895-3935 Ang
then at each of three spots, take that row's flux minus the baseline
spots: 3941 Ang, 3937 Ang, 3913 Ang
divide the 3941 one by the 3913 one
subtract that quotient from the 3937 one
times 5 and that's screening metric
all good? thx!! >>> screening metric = -37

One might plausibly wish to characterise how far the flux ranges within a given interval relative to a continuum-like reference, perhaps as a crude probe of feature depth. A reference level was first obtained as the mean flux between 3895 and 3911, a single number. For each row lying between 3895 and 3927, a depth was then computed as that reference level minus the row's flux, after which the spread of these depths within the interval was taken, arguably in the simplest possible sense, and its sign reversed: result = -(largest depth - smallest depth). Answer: -10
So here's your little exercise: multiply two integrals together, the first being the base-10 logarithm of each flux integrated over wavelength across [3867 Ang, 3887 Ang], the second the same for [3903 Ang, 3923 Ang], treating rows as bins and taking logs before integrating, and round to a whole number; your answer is 740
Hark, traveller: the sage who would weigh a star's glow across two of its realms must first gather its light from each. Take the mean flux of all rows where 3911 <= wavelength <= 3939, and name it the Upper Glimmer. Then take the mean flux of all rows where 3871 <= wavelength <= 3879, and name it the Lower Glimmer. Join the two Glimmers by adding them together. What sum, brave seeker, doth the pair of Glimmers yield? 41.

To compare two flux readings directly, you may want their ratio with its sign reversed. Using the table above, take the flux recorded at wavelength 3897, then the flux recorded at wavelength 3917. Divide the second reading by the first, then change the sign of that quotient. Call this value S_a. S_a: -1.07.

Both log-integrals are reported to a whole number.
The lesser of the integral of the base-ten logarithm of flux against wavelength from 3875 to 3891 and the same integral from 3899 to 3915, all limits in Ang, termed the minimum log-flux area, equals 21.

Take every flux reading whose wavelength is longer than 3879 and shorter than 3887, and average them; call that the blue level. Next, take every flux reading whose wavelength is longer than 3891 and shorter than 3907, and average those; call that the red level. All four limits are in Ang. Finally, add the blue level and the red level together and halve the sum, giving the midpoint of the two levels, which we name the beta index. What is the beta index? 21.5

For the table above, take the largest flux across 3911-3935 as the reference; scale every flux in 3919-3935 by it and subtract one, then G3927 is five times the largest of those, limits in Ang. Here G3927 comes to -0.71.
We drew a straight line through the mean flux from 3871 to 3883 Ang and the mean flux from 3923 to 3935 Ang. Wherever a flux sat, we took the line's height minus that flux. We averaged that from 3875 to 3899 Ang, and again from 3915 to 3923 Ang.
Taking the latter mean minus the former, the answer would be -8.2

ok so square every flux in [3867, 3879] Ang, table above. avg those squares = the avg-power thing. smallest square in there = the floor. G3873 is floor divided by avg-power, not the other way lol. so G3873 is 1.0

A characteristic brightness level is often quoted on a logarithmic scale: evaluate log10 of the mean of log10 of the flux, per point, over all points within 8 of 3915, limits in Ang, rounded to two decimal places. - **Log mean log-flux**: 0.16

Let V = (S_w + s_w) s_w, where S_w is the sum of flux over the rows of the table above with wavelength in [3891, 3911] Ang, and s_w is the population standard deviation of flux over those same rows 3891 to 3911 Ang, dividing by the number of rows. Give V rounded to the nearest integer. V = 139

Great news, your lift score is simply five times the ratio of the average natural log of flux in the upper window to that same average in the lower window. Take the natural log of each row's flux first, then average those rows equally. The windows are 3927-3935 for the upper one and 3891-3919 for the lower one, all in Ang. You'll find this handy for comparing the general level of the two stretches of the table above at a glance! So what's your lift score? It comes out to 3.75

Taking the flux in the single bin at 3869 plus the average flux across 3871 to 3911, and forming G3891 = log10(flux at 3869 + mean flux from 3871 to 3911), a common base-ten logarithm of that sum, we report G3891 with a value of 1.64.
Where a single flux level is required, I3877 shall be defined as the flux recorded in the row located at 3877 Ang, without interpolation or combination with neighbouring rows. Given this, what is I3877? 20.74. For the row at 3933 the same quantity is 9.564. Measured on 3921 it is 24.97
